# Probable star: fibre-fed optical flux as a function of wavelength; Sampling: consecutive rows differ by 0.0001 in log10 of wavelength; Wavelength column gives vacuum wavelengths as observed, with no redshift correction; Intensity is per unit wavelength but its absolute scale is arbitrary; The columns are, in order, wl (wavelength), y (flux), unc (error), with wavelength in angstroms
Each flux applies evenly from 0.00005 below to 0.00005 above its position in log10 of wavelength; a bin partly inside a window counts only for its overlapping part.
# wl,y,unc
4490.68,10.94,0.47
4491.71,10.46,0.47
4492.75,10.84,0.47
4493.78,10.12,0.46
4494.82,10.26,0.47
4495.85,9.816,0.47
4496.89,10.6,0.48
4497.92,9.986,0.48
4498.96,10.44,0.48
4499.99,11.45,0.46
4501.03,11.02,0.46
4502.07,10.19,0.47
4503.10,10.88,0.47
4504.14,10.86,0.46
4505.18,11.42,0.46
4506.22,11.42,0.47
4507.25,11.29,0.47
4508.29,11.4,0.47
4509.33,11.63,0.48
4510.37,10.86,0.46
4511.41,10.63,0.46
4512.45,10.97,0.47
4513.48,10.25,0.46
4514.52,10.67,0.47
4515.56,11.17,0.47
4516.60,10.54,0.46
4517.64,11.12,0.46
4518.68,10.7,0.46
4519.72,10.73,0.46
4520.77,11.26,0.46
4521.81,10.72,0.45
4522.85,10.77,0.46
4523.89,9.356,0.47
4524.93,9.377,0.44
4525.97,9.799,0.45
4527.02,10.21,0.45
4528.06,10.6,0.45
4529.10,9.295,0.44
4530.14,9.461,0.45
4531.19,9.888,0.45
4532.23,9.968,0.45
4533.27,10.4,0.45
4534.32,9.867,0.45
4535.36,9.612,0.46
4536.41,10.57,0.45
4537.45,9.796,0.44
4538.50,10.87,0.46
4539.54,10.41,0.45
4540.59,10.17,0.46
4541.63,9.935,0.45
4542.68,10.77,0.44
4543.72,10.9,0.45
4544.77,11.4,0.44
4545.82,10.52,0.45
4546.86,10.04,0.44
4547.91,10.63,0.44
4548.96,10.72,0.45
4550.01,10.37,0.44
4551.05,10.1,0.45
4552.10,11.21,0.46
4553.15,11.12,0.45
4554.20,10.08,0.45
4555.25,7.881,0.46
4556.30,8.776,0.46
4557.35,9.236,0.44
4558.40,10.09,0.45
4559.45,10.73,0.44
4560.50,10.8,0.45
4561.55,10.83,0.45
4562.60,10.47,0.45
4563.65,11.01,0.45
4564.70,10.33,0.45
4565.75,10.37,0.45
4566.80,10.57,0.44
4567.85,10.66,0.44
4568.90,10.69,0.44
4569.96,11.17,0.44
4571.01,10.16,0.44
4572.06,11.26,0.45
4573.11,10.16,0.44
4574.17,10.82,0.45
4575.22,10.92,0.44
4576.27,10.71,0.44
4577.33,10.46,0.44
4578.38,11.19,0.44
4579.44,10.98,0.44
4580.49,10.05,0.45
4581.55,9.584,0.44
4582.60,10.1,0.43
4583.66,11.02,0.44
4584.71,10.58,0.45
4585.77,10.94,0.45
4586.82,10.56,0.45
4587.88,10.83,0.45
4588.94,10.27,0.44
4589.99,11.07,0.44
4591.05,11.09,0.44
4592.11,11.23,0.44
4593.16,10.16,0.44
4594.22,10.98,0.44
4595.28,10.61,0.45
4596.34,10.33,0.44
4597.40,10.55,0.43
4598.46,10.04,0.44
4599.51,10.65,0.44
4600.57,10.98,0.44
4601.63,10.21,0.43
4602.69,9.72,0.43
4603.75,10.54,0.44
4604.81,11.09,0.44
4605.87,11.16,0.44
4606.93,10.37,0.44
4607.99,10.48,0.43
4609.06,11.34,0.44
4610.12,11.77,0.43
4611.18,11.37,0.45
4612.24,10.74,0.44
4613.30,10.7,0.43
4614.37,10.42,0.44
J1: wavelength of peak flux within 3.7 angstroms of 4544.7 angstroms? 4544.77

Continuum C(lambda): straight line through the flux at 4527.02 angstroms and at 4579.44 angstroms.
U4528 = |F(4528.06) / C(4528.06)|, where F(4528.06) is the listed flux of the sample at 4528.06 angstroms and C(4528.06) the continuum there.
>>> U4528 1.04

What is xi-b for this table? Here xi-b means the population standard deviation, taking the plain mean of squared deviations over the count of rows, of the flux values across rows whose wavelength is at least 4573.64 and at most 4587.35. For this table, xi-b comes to 0.44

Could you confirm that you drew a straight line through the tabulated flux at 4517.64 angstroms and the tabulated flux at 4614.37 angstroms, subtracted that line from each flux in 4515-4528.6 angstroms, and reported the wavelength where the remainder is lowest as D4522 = 4523.89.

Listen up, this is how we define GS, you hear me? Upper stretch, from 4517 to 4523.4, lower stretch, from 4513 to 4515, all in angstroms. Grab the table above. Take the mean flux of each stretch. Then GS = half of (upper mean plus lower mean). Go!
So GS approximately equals 10.7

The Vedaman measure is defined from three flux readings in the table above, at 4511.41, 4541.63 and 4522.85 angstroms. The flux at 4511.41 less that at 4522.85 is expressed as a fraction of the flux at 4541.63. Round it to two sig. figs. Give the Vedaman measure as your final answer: -0.014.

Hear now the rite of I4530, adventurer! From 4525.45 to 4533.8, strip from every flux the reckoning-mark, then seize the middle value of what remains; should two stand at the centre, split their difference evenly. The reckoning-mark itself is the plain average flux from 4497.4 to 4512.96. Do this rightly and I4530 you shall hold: -1.0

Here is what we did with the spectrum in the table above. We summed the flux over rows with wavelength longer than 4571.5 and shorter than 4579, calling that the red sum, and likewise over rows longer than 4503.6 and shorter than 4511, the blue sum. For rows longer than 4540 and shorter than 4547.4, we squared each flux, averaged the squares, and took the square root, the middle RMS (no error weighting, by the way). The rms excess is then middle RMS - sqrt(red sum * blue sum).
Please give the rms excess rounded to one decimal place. -66.6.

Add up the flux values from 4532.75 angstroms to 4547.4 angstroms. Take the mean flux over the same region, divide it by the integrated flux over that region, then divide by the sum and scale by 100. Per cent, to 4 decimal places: 0.0470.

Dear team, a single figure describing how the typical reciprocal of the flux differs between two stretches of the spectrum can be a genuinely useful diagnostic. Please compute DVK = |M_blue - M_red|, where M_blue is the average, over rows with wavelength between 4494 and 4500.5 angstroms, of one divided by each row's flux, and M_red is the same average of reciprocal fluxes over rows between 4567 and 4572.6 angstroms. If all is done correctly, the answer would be 0.0033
